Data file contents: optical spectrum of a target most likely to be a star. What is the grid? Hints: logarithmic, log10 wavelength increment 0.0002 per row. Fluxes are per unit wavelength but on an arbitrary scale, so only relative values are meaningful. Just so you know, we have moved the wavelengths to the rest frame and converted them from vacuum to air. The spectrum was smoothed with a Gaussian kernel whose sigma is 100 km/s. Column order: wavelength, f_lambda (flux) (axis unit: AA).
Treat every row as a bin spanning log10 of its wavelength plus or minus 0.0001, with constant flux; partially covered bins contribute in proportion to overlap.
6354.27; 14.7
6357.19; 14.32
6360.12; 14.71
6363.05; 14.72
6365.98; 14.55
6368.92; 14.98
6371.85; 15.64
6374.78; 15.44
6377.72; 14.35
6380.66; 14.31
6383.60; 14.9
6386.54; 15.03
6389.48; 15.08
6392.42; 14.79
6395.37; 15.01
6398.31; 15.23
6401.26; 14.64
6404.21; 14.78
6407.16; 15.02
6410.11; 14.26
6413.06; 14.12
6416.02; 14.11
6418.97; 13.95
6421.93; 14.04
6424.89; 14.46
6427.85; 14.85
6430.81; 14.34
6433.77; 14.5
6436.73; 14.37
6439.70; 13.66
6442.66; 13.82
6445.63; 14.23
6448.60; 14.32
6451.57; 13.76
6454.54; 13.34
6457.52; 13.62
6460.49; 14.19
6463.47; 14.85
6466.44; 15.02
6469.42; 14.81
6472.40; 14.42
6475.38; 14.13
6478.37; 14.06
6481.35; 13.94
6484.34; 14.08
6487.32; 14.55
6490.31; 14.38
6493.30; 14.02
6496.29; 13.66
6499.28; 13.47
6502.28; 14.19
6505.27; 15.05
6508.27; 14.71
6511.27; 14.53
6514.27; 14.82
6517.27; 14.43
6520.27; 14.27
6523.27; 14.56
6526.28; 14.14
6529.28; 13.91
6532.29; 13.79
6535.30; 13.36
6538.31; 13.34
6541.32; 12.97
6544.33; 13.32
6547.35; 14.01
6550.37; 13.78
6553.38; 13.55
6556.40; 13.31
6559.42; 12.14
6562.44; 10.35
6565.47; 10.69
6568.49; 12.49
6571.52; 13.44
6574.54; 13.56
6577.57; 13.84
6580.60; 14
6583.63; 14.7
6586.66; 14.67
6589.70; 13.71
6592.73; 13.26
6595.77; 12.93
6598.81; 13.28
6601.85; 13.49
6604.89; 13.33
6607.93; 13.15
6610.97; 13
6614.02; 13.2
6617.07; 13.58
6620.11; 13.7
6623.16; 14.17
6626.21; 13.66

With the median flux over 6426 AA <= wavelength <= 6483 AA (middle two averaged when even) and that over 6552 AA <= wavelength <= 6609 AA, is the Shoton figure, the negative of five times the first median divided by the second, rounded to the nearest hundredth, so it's -5.34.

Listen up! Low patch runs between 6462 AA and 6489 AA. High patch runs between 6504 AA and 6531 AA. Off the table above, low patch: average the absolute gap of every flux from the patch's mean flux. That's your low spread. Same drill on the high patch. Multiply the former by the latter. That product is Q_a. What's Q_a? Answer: 0.091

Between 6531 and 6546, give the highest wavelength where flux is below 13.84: 6544.33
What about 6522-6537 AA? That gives 6535.30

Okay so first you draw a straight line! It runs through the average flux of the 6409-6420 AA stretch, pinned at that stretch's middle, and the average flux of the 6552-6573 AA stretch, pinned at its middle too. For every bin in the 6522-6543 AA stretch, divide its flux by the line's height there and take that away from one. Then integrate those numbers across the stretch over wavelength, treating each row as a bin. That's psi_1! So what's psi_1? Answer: -1.8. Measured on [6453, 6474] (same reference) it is -1.3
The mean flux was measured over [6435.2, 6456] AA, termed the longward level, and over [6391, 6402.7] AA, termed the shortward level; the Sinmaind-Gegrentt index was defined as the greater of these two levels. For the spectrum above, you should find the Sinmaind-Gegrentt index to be 14.9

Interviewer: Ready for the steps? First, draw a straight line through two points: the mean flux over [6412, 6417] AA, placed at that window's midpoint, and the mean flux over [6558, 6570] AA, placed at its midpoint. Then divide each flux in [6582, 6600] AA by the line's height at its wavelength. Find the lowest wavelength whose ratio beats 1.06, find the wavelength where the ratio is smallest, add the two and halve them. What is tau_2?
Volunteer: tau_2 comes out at 6589.7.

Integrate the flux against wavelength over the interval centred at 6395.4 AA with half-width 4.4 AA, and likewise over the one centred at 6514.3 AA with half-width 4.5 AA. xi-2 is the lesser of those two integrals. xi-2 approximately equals 131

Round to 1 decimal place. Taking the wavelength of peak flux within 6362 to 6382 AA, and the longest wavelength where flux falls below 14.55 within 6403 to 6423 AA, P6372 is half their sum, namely 6396.9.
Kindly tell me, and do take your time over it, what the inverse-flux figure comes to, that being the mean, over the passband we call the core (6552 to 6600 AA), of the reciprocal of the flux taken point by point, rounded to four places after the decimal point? 0.0769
